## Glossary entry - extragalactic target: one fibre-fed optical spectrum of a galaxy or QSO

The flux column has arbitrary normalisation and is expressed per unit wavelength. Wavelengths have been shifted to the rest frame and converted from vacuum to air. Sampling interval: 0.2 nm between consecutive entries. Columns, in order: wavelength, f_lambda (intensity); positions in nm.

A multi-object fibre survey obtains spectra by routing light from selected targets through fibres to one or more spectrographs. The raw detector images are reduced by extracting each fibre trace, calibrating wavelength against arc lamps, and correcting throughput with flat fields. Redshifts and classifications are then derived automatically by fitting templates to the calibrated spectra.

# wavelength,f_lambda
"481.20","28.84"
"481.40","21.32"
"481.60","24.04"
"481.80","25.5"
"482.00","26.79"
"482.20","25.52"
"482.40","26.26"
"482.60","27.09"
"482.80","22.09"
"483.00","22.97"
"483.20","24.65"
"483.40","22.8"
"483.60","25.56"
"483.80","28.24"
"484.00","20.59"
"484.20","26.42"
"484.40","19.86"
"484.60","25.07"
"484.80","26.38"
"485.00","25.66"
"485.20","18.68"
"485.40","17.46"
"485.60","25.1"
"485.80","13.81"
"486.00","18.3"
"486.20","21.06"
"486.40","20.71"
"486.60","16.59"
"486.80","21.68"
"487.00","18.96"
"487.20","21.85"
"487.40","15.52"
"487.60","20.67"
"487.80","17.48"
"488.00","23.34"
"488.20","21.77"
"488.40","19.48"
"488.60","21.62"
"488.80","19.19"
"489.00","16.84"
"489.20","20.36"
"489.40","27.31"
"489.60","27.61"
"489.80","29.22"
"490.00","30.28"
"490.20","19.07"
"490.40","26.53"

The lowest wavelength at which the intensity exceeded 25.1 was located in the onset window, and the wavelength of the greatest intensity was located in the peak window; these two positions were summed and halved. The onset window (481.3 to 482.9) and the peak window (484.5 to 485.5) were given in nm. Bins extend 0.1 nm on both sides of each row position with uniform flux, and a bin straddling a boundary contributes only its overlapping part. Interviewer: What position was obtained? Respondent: 483.30 nm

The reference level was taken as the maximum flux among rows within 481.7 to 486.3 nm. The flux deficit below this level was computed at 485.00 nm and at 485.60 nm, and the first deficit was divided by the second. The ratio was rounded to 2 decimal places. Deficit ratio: 0.82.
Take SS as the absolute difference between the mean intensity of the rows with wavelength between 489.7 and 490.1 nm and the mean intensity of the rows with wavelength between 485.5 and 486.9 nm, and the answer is 10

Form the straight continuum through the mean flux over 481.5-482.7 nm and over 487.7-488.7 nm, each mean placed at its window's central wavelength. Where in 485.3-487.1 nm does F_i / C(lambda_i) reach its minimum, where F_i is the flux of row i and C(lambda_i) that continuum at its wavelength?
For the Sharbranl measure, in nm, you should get 485.80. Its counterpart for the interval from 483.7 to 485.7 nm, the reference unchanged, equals 485.40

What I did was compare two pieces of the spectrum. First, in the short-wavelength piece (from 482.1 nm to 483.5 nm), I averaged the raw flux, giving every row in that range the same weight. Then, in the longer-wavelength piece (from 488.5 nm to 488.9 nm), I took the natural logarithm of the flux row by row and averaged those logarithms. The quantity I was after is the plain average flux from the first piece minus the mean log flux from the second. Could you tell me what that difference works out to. 21.5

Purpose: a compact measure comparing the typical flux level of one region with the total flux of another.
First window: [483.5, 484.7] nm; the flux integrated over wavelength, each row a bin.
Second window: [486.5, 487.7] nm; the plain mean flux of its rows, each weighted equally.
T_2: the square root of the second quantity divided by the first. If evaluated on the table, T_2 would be 0.81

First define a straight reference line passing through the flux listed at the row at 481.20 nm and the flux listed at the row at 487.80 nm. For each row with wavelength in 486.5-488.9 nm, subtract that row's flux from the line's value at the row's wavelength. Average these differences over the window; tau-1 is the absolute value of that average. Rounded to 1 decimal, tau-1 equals 2.2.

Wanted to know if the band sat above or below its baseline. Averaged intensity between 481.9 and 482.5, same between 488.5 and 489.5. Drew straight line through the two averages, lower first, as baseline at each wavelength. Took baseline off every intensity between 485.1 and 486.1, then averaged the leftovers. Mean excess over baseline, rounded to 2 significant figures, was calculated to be -5.0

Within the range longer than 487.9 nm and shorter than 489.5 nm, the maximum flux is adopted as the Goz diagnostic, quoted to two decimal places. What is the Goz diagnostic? 27.31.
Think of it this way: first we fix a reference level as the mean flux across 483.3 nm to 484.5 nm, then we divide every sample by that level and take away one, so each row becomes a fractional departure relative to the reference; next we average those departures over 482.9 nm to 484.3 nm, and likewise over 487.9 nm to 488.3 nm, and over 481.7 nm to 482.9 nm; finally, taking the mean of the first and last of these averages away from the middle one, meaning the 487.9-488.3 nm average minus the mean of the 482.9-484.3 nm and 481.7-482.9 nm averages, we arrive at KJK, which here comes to -0.10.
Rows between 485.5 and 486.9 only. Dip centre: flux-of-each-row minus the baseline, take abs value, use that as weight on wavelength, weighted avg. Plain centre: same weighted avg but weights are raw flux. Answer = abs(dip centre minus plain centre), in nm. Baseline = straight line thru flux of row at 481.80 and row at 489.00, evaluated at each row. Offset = 0.14 nm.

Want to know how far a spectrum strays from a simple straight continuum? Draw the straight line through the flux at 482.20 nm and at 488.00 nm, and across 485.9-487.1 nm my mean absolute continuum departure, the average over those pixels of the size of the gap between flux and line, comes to 4.4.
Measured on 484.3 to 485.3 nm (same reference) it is 2.8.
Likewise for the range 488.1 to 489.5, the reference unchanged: 3.4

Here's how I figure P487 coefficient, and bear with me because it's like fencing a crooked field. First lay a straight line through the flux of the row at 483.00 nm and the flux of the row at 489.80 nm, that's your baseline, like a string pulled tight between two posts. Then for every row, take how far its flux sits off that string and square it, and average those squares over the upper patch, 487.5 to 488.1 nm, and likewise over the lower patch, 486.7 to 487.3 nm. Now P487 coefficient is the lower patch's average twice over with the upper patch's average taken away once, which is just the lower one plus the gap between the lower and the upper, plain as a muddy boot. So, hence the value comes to 18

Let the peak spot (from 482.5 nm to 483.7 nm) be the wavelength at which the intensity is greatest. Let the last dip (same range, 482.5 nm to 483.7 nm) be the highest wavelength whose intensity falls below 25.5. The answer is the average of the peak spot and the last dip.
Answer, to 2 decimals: 483.00 nm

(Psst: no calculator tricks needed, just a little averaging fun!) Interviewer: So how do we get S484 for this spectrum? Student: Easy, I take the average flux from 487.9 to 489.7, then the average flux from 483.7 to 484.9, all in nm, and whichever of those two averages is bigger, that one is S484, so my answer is 24.4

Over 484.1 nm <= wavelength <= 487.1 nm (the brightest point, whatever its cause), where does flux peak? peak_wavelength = 484.20 nm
